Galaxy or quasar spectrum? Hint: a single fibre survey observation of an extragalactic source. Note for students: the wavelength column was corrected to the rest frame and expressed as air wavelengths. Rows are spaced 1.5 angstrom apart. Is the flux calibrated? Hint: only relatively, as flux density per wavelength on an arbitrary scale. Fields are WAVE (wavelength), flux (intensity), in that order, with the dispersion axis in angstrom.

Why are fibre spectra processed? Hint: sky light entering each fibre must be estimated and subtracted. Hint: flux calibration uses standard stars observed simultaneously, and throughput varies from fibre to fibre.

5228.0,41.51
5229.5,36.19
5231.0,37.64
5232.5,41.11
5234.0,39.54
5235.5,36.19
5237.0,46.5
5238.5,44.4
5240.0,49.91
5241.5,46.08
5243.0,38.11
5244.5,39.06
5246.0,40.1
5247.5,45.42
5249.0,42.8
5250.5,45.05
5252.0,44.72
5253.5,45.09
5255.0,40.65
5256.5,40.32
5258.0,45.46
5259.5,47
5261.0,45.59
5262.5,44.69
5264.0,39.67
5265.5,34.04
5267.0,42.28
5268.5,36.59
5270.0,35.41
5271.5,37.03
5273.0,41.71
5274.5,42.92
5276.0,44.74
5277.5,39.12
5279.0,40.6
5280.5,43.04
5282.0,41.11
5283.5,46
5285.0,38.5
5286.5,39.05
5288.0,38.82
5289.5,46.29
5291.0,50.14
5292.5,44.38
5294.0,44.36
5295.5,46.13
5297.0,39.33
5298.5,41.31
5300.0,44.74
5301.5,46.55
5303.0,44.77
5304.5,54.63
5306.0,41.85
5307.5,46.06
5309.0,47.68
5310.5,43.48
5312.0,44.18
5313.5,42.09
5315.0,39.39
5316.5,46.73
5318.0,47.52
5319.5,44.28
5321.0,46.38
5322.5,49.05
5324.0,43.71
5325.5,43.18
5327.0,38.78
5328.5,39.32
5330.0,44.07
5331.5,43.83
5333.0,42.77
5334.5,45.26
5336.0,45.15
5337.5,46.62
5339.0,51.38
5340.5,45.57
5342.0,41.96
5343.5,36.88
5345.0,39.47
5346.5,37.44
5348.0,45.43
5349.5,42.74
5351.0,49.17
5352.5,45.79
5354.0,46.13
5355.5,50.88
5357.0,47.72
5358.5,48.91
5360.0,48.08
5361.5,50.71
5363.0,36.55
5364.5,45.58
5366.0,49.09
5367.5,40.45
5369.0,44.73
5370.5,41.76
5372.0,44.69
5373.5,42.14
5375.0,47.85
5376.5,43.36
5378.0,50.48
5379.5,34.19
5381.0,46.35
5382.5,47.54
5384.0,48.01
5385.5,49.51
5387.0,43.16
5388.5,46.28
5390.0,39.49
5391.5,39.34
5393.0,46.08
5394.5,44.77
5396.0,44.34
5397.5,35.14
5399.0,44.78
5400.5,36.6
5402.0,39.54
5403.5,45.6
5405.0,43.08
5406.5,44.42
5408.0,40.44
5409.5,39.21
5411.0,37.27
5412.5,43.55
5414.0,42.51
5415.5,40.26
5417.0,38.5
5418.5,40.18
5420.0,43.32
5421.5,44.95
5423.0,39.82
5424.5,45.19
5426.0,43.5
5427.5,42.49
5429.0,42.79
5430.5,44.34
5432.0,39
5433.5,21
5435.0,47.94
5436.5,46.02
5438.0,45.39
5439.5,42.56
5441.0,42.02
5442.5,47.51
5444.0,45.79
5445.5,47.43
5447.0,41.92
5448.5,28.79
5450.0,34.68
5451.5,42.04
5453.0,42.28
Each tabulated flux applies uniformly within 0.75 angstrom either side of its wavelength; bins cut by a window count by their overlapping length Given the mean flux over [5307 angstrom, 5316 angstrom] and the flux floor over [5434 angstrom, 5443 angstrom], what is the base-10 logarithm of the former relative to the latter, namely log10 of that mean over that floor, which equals 0.018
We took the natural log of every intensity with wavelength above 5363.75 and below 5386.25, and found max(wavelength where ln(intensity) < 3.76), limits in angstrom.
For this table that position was 5379.5 angstrom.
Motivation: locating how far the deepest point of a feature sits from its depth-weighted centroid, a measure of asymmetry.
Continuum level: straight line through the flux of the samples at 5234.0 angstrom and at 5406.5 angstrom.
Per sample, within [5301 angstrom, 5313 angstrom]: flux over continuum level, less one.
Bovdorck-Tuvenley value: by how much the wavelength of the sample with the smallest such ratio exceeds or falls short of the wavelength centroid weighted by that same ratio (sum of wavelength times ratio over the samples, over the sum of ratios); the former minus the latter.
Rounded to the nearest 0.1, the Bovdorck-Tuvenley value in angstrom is 0.1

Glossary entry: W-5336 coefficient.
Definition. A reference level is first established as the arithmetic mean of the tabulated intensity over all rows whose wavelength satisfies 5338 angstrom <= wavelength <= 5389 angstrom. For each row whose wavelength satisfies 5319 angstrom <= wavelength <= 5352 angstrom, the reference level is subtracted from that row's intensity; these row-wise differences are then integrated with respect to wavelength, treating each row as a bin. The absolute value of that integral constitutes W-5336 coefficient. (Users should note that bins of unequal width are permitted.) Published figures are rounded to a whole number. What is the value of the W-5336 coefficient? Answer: 41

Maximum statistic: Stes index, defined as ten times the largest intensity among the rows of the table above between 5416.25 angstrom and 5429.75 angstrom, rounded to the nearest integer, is 452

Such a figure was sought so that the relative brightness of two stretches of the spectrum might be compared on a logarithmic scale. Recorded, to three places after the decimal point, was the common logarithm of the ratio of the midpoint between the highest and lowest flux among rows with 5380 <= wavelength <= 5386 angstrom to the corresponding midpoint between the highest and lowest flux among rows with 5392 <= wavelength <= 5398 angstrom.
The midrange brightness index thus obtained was 0.072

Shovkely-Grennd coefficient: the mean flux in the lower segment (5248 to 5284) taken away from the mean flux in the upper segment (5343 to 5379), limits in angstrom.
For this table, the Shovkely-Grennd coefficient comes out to 2.9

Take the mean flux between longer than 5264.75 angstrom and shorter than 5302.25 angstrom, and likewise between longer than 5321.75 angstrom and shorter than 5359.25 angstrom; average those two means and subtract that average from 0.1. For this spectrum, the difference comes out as -43.0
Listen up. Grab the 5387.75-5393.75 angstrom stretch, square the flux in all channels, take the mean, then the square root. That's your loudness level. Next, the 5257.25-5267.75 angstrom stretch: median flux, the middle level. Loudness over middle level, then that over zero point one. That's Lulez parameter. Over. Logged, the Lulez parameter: 9.61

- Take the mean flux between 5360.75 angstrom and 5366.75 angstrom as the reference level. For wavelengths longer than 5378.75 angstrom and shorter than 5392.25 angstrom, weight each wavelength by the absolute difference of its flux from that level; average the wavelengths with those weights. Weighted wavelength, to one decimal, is 5385.2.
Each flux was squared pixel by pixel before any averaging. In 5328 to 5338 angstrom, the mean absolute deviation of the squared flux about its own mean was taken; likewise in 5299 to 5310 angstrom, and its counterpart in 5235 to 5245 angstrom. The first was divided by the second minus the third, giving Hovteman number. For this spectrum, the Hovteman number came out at -1.2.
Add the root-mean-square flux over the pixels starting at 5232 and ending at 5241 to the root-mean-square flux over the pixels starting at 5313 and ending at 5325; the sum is 88.2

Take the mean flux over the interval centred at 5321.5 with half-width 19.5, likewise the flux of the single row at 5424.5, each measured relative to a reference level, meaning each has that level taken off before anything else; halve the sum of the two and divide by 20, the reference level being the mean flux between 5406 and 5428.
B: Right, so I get 0.17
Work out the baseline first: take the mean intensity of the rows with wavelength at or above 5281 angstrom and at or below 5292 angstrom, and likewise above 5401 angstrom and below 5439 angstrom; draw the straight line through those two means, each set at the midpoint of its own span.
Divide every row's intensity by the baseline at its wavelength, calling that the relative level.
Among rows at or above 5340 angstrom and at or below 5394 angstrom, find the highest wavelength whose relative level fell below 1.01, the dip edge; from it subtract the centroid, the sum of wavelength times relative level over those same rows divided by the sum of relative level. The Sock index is 24.6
